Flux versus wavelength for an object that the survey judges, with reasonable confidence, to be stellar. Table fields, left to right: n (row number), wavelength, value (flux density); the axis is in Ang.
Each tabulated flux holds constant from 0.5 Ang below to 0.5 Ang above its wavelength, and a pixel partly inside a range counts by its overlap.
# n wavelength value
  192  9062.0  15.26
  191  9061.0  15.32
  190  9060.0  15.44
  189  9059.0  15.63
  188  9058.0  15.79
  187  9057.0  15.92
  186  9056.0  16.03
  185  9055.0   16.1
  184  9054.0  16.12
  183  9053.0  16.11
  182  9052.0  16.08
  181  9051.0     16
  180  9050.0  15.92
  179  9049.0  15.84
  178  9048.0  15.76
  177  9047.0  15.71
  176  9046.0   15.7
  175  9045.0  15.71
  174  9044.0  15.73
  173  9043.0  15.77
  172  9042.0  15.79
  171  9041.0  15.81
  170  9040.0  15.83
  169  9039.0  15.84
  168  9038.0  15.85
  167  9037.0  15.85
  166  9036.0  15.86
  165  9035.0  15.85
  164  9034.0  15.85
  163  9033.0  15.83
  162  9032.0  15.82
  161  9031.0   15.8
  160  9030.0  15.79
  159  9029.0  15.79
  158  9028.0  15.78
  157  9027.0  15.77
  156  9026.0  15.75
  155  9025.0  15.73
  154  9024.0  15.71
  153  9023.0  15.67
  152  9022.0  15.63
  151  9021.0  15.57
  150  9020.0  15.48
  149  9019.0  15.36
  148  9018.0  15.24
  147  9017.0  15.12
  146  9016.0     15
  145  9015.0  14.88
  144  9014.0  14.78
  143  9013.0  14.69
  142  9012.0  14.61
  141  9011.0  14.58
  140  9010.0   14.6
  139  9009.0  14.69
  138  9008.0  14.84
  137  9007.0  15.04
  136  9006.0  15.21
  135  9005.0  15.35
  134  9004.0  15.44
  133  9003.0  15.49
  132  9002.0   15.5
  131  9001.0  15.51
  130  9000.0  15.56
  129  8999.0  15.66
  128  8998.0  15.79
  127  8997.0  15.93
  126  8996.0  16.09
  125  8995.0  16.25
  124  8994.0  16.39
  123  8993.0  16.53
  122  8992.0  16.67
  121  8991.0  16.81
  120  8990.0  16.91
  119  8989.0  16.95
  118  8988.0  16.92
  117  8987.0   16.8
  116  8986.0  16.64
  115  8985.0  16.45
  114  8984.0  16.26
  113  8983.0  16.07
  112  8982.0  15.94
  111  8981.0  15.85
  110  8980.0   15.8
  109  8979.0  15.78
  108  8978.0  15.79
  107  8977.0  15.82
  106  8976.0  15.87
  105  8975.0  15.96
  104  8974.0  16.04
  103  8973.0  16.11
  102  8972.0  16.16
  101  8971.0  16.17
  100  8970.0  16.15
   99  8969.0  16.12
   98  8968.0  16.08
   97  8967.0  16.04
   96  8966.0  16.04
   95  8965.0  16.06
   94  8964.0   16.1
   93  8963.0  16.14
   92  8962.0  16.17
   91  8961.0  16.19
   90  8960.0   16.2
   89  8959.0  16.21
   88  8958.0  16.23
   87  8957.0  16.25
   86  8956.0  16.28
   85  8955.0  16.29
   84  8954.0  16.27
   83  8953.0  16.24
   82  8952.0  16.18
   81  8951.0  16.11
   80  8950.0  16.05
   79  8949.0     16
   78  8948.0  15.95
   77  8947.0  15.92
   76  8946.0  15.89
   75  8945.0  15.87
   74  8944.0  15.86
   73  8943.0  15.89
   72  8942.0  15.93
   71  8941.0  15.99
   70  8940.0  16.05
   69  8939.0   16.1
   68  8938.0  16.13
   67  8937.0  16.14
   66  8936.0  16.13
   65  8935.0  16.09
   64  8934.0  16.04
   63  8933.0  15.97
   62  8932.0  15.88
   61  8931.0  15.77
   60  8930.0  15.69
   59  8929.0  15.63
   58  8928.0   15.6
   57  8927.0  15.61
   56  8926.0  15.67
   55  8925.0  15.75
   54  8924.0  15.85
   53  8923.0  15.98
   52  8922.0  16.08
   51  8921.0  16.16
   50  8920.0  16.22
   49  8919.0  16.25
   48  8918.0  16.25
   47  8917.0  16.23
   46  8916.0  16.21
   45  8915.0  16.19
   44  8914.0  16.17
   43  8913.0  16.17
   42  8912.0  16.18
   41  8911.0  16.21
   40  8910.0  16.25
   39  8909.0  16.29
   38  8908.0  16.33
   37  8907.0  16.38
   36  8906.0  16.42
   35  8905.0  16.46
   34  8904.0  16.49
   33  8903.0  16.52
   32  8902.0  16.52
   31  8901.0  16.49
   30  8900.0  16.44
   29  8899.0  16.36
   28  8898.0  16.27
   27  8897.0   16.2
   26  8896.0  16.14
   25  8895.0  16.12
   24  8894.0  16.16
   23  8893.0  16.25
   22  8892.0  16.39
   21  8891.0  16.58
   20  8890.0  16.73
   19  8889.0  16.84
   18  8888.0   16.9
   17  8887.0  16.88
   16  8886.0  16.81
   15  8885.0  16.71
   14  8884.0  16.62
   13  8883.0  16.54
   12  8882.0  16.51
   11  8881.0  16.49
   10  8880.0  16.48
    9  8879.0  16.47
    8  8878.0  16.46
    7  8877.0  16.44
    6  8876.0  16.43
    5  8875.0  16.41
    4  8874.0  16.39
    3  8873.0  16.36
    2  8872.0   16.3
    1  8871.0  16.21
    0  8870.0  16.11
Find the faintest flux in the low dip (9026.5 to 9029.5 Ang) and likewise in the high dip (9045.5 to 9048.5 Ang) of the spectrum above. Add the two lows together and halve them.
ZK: 15.7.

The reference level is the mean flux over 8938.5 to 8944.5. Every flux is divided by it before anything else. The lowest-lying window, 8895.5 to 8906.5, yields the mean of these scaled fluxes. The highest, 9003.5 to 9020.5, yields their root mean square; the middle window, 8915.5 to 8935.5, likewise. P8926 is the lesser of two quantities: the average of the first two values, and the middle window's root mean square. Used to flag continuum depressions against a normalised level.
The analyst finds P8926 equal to 0.983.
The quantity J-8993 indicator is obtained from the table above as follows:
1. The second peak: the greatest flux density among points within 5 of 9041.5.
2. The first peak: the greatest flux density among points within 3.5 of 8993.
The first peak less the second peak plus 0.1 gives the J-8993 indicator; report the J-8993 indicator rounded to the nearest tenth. 1.2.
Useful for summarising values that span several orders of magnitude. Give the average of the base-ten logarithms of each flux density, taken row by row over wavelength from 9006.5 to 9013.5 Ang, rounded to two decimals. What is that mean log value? 1.17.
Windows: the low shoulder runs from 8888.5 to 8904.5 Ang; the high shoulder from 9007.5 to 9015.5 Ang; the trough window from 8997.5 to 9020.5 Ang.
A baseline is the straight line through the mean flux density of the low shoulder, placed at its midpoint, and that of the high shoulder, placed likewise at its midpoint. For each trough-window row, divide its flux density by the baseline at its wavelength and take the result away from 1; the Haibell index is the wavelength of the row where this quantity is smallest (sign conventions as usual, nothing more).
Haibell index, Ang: 9020.0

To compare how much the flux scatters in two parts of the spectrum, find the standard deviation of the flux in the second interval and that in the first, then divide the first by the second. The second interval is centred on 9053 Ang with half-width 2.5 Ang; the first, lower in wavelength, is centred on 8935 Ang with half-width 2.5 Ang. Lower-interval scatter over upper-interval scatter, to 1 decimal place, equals 1.5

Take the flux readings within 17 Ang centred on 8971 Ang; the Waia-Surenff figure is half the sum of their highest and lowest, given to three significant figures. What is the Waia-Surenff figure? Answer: 16.0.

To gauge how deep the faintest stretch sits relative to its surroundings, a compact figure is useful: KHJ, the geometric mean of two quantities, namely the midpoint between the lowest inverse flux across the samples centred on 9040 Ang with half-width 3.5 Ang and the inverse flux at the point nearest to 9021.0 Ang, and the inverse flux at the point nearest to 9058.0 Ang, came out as 0.0635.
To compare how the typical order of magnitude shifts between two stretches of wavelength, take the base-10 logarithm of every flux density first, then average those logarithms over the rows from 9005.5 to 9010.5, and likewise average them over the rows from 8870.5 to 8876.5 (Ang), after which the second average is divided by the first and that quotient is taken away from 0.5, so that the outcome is -0.535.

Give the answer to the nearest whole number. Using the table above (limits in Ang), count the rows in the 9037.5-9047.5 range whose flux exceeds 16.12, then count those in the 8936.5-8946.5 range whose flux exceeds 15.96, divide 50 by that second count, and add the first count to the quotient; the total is 10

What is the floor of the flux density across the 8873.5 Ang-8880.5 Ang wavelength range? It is 16.39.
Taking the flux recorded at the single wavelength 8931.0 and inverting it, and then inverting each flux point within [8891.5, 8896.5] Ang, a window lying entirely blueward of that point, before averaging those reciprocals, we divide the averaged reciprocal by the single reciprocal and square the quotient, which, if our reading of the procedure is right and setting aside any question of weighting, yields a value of 0.95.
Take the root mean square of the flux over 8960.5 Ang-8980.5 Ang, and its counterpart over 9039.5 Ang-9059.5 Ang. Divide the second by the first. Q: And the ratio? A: 0.990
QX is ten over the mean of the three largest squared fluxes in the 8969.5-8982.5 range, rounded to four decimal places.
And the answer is 0.0383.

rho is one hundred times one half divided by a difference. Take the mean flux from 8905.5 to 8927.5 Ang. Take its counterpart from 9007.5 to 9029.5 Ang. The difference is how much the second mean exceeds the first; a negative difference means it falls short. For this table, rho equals -56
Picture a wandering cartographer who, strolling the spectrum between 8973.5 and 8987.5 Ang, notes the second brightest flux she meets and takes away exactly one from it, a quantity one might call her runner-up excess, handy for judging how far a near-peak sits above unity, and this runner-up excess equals 15.6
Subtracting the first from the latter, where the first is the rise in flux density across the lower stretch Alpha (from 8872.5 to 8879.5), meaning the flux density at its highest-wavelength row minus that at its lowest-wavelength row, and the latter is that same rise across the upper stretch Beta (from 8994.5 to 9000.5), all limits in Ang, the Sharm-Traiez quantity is -0.8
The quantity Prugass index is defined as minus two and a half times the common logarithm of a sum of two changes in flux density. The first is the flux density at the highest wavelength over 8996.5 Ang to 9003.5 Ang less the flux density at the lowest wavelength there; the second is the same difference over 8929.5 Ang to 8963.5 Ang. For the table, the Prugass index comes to 5.0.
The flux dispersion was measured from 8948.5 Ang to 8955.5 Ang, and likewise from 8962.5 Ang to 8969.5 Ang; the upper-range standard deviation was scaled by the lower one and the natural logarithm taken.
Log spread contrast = -1.1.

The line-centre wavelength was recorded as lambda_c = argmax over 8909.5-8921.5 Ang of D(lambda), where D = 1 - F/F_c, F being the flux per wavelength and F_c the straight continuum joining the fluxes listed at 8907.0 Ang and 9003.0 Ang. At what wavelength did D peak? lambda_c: 8913.0 Ang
